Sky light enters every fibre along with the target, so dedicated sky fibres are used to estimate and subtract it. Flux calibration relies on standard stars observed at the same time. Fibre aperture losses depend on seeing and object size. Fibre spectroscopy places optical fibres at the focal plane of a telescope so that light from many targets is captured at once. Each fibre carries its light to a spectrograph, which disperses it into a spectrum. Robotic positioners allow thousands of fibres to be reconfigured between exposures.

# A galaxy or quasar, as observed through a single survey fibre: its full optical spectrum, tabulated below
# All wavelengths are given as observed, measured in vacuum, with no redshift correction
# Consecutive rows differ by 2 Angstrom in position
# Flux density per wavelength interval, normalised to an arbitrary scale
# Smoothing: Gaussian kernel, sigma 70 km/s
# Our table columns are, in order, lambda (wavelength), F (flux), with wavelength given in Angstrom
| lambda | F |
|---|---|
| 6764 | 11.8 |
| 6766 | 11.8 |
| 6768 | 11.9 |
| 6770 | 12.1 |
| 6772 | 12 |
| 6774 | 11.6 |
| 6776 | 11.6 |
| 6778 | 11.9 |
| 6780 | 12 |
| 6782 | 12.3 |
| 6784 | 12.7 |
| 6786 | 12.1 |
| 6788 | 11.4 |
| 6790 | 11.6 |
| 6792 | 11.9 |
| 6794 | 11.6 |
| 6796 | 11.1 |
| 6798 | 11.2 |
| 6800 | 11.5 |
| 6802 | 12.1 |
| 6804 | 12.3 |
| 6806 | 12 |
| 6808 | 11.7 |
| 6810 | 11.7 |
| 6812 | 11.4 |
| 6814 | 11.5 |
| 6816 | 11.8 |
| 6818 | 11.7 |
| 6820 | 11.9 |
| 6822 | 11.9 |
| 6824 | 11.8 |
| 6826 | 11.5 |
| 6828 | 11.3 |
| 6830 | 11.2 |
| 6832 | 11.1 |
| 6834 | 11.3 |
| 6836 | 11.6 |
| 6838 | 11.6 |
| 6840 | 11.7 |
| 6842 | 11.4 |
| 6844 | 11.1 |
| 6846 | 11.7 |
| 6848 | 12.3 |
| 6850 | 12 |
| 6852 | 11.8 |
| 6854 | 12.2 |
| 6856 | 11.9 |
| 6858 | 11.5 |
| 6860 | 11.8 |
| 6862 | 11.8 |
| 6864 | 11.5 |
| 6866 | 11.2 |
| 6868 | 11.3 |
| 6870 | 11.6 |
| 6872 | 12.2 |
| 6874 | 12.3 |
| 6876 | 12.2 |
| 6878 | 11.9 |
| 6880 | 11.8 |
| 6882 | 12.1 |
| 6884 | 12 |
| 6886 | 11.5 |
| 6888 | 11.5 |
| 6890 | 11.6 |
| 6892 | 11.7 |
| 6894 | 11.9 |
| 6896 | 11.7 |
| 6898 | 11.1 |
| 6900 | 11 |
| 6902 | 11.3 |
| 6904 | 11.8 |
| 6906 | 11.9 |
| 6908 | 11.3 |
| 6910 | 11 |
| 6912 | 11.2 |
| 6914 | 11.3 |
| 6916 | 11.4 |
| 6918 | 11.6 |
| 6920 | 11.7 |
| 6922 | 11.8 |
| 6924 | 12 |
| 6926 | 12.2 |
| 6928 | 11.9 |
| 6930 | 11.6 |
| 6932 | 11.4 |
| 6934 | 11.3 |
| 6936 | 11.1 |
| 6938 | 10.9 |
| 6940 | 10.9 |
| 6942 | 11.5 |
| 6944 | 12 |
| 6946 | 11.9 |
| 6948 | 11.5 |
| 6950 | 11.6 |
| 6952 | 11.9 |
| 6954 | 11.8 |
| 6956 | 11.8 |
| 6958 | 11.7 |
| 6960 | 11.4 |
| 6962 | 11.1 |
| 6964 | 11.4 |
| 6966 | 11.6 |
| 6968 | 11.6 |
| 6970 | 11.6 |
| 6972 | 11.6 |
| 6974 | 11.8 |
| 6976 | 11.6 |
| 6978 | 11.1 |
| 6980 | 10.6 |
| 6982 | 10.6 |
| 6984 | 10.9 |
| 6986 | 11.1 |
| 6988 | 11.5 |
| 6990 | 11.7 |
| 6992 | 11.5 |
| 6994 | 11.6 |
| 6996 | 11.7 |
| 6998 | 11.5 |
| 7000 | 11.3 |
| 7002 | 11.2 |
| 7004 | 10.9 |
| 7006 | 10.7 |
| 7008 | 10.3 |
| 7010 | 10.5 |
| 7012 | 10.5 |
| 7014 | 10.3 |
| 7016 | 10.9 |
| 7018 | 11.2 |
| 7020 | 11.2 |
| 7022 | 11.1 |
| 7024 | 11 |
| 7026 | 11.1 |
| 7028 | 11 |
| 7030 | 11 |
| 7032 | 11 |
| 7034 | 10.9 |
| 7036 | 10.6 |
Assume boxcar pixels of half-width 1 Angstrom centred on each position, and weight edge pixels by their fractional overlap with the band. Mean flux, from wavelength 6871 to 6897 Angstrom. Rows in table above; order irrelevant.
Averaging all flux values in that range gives 11.9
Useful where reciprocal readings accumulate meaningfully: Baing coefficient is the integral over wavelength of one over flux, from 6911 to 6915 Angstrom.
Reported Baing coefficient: 0.356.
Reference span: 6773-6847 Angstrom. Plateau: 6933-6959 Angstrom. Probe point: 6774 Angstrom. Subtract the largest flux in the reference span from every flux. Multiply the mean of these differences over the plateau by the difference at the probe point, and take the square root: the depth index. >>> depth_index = 1.1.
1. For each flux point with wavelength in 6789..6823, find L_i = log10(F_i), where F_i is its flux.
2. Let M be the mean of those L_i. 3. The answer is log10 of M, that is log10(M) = 0.0286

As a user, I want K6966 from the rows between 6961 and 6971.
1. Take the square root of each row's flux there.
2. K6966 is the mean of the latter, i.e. 3.39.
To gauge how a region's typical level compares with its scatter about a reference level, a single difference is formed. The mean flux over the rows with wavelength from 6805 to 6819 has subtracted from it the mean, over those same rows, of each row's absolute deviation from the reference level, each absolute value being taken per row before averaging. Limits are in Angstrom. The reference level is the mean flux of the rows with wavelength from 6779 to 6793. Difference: 11.4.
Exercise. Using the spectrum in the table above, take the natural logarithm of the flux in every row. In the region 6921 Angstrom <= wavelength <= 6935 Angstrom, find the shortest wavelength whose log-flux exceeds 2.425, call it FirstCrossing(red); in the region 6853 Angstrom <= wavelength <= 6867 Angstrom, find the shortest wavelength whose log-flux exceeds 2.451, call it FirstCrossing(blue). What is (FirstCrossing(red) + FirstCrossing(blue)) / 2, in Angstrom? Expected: 6888 Angstrom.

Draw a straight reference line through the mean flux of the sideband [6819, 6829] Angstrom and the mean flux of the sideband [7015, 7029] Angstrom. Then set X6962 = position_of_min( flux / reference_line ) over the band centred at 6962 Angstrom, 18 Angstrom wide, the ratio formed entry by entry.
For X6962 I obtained 6962 Angstrom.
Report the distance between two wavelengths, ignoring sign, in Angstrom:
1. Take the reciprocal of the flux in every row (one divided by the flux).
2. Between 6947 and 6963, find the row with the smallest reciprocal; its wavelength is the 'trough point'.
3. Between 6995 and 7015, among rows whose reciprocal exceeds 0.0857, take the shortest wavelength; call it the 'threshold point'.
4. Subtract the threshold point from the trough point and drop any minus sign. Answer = 46 Angstrom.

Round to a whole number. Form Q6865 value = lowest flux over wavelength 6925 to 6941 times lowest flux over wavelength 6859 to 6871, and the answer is 122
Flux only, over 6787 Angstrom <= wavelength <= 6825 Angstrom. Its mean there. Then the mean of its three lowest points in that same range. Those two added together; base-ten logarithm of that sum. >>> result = 1.36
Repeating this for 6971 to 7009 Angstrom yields 1.34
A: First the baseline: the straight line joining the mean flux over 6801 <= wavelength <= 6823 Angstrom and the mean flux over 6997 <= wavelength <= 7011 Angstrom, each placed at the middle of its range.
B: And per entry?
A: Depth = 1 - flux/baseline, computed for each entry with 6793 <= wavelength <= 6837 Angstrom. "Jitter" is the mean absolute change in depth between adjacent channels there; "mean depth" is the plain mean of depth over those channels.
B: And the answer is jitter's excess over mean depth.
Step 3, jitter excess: 0.001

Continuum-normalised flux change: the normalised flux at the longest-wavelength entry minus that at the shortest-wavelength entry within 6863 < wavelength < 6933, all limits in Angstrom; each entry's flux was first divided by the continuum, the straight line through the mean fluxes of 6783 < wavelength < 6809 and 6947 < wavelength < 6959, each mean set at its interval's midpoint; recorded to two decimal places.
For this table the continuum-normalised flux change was -0.01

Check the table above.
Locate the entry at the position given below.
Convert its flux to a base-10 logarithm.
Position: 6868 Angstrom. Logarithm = 1.05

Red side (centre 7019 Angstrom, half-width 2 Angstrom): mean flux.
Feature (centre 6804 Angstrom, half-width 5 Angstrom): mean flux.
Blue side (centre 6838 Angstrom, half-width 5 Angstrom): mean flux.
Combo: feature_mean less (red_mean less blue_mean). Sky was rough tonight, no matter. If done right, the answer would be 12.2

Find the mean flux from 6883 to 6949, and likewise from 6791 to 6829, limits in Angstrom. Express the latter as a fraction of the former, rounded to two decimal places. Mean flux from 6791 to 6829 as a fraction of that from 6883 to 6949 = 1.01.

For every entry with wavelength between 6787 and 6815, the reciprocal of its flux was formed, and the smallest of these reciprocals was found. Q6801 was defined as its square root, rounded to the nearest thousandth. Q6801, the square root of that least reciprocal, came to 0.285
